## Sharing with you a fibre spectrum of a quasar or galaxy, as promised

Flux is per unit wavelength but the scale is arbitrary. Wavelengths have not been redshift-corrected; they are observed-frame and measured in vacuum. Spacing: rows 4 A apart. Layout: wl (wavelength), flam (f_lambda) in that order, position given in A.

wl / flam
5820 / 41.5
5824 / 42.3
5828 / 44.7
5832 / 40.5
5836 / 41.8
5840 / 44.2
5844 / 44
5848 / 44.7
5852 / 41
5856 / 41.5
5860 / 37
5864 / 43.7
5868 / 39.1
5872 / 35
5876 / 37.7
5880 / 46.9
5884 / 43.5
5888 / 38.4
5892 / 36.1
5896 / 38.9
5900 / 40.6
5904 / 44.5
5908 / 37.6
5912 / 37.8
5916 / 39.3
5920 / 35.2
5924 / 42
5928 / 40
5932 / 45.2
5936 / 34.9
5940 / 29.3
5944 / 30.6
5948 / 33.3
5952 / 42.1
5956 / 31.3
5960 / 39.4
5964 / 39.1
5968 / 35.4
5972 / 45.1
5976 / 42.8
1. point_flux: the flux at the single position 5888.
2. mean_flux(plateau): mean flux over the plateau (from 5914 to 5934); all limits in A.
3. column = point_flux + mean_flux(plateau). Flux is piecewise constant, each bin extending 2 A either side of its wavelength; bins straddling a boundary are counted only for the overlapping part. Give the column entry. 79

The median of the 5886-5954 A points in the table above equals 38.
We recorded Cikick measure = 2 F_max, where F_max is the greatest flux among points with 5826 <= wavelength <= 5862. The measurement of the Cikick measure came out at 89.4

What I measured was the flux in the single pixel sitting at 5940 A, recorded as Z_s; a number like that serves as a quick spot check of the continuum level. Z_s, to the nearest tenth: 29.3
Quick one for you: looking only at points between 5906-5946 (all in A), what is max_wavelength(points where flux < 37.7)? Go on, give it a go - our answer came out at 5944 A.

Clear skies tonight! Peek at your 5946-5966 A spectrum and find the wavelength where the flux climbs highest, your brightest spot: 5952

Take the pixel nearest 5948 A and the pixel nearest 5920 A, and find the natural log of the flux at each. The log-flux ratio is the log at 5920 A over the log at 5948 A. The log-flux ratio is 1.016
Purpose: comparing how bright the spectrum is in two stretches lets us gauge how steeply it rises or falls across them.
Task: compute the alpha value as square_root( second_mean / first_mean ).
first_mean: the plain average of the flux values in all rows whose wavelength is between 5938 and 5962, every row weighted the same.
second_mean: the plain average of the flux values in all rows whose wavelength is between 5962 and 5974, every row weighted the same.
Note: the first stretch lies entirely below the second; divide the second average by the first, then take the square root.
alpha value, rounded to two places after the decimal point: 1.08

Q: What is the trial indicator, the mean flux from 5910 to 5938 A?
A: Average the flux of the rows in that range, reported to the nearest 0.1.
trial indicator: 39.2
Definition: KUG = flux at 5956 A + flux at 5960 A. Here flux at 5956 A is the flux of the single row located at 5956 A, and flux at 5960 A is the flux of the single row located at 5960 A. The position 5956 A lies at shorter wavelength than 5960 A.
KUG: 71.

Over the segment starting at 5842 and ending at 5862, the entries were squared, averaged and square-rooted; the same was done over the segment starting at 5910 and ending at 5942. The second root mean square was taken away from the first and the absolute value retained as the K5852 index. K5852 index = 3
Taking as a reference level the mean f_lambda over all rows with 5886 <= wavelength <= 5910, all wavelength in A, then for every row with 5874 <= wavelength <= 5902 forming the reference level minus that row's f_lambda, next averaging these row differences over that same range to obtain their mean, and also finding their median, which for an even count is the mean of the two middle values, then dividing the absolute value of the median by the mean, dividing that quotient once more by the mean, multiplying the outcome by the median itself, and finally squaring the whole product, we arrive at 0.05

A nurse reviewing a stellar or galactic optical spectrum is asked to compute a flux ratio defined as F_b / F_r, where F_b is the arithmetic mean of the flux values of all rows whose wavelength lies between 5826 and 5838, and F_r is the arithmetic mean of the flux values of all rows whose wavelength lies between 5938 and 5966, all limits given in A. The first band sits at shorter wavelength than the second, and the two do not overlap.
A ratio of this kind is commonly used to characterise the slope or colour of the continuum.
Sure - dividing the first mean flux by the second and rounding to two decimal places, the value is 1.21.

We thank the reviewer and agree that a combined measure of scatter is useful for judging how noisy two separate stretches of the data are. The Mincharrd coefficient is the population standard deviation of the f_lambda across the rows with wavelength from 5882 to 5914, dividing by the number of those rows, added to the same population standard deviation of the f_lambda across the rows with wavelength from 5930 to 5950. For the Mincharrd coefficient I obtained 8.4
